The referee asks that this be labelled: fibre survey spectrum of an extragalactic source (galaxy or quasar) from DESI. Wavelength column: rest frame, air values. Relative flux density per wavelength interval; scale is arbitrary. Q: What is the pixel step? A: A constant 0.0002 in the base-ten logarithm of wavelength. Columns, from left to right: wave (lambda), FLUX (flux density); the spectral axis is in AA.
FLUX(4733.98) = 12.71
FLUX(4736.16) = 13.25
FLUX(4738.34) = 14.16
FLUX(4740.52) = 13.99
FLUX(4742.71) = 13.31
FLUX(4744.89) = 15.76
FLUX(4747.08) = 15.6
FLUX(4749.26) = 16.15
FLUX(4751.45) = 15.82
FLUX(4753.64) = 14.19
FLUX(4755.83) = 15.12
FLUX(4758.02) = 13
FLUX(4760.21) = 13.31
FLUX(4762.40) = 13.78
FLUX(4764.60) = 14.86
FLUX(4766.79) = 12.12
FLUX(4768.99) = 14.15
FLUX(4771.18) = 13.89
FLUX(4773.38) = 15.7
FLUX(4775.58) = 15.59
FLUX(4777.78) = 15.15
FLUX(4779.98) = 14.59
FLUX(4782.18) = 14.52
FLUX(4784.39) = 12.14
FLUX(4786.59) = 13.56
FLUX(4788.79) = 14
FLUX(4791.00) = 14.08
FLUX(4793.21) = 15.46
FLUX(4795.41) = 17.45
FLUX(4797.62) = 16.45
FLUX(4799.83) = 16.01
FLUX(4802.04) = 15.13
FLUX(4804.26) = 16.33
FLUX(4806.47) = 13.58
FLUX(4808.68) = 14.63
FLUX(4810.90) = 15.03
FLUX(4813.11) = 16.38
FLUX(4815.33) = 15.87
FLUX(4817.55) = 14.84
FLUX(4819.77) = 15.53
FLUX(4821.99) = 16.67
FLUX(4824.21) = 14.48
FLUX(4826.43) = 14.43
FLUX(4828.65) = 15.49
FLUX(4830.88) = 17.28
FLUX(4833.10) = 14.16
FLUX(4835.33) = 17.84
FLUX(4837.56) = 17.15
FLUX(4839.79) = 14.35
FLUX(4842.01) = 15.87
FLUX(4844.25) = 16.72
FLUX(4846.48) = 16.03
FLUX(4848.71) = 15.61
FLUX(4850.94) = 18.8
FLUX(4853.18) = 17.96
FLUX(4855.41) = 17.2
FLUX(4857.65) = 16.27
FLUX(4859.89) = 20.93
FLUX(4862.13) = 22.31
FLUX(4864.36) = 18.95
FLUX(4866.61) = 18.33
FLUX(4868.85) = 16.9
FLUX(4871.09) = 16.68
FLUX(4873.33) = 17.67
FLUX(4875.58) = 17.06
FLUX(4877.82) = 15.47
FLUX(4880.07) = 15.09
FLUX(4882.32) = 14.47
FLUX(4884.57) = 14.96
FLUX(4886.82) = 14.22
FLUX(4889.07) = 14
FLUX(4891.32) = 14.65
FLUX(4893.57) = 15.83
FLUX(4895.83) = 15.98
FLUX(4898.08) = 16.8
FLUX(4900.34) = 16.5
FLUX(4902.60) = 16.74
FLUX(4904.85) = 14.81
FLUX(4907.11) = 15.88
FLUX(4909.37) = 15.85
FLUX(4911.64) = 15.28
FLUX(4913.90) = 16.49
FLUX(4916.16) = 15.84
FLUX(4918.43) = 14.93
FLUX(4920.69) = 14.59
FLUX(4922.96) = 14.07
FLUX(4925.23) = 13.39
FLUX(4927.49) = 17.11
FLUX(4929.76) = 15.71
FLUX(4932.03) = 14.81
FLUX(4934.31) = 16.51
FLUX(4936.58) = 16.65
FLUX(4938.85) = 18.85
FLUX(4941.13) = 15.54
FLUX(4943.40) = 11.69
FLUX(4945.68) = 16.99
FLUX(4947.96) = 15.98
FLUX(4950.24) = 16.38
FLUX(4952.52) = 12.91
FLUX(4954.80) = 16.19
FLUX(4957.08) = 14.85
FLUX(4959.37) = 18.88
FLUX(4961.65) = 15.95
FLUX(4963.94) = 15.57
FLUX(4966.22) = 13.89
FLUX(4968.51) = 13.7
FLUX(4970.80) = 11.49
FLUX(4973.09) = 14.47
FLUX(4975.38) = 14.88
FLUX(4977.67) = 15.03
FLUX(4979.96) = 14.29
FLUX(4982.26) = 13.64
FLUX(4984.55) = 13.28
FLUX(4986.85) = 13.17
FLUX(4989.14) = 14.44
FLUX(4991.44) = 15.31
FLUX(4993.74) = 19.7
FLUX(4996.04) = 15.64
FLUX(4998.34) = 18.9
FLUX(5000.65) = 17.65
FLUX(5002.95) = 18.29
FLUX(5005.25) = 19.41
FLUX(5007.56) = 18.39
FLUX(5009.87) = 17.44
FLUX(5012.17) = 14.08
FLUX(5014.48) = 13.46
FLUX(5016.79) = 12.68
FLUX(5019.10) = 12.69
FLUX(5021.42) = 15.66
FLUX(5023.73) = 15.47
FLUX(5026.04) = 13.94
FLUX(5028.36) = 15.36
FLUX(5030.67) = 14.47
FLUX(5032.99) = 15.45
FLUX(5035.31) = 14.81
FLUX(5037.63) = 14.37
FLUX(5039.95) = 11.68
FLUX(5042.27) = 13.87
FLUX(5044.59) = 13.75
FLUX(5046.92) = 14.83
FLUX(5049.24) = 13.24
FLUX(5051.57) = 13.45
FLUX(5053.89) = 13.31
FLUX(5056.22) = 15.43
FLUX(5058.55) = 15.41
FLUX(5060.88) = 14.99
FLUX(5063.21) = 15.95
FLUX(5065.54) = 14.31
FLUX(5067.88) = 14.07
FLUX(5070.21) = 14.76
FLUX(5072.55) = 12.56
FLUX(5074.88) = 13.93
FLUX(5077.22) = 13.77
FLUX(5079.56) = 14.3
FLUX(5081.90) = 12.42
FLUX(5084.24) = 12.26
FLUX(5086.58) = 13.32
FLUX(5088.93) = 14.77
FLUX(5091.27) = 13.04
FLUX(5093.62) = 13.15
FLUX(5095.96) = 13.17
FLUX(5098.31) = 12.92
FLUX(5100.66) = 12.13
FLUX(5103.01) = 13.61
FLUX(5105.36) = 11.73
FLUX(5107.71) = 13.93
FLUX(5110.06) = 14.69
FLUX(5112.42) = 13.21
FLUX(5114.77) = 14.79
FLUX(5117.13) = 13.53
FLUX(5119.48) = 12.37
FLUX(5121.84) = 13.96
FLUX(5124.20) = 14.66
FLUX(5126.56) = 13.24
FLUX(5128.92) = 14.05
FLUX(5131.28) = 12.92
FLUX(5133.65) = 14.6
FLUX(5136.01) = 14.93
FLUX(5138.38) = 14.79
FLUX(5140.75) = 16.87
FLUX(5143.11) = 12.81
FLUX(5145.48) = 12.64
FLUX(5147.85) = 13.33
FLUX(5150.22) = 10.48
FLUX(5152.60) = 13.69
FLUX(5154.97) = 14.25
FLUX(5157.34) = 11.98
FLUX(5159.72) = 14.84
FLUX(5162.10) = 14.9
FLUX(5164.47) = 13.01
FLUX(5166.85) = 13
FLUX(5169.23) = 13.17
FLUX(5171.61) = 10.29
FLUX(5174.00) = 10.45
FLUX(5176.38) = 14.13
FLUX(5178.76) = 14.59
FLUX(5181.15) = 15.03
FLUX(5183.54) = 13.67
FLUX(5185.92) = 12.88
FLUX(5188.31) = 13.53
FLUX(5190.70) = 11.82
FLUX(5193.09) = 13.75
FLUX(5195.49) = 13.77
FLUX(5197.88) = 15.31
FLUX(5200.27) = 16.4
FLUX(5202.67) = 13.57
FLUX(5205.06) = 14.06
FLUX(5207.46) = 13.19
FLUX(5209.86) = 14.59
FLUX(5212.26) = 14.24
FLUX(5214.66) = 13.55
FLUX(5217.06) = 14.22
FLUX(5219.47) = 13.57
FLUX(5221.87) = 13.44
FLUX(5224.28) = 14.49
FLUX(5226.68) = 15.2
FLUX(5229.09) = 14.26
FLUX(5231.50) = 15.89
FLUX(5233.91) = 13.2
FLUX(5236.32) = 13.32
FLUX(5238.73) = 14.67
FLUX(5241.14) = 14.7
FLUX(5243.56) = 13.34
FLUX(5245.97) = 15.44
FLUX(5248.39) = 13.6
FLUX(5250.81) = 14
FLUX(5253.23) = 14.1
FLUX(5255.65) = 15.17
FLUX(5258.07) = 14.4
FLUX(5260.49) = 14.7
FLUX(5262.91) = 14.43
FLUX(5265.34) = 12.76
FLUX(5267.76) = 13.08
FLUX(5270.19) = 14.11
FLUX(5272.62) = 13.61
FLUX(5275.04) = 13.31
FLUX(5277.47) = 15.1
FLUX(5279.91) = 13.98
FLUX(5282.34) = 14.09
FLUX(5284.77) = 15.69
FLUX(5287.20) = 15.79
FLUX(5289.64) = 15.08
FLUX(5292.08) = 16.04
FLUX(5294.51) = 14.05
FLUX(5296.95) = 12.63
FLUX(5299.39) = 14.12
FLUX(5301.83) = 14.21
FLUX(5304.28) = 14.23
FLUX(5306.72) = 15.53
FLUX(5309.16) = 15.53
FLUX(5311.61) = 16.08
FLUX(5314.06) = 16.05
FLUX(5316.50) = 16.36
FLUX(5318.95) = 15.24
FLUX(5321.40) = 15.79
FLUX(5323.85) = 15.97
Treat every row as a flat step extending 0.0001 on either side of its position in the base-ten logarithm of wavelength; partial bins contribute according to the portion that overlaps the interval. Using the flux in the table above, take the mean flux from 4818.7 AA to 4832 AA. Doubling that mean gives 31.3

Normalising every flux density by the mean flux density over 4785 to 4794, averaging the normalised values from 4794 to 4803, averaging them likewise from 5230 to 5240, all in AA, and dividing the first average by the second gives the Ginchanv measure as 1.14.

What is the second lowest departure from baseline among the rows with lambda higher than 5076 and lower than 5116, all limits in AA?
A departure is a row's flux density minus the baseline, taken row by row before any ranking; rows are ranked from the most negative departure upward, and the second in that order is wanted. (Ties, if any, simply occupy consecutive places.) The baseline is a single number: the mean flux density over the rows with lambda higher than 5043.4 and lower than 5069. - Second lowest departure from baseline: -2.3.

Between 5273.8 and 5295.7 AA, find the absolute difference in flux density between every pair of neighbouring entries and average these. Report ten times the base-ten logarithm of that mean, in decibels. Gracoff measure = 0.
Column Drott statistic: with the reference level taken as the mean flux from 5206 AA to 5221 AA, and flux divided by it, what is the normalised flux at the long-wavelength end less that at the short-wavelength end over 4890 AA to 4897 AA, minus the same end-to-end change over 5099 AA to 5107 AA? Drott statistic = 0.12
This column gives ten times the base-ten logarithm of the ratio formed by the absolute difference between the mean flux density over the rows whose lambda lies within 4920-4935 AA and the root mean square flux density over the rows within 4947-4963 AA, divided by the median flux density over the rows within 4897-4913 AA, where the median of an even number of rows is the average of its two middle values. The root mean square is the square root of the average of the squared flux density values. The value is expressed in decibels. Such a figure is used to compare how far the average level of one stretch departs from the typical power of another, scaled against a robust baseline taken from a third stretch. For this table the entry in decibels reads -13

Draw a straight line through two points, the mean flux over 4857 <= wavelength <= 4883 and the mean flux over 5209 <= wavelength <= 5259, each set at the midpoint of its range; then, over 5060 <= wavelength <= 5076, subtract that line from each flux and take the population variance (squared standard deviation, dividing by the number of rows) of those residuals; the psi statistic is 0.89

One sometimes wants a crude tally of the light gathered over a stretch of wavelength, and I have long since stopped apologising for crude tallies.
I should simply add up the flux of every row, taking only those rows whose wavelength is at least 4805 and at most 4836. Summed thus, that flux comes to 216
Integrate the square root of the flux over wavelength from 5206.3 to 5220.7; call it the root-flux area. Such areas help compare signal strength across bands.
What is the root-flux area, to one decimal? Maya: 53.7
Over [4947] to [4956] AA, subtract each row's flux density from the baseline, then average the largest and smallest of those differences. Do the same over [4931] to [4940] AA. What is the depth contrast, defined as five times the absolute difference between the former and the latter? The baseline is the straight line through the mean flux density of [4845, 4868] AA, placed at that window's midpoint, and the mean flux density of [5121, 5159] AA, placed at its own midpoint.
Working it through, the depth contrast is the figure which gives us 10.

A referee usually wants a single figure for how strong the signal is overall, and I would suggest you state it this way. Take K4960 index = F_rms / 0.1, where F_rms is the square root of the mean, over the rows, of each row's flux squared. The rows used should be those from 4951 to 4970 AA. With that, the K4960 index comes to 153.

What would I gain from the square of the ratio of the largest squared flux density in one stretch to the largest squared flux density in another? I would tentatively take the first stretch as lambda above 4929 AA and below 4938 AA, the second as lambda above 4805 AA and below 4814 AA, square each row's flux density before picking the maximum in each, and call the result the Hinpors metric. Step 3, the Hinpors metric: 1.07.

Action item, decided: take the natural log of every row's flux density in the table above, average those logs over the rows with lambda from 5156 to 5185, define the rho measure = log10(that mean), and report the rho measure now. 0.411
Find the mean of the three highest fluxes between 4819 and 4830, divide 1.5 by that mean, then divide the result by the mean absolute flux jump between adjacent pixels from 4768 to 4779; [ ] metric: 0.14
